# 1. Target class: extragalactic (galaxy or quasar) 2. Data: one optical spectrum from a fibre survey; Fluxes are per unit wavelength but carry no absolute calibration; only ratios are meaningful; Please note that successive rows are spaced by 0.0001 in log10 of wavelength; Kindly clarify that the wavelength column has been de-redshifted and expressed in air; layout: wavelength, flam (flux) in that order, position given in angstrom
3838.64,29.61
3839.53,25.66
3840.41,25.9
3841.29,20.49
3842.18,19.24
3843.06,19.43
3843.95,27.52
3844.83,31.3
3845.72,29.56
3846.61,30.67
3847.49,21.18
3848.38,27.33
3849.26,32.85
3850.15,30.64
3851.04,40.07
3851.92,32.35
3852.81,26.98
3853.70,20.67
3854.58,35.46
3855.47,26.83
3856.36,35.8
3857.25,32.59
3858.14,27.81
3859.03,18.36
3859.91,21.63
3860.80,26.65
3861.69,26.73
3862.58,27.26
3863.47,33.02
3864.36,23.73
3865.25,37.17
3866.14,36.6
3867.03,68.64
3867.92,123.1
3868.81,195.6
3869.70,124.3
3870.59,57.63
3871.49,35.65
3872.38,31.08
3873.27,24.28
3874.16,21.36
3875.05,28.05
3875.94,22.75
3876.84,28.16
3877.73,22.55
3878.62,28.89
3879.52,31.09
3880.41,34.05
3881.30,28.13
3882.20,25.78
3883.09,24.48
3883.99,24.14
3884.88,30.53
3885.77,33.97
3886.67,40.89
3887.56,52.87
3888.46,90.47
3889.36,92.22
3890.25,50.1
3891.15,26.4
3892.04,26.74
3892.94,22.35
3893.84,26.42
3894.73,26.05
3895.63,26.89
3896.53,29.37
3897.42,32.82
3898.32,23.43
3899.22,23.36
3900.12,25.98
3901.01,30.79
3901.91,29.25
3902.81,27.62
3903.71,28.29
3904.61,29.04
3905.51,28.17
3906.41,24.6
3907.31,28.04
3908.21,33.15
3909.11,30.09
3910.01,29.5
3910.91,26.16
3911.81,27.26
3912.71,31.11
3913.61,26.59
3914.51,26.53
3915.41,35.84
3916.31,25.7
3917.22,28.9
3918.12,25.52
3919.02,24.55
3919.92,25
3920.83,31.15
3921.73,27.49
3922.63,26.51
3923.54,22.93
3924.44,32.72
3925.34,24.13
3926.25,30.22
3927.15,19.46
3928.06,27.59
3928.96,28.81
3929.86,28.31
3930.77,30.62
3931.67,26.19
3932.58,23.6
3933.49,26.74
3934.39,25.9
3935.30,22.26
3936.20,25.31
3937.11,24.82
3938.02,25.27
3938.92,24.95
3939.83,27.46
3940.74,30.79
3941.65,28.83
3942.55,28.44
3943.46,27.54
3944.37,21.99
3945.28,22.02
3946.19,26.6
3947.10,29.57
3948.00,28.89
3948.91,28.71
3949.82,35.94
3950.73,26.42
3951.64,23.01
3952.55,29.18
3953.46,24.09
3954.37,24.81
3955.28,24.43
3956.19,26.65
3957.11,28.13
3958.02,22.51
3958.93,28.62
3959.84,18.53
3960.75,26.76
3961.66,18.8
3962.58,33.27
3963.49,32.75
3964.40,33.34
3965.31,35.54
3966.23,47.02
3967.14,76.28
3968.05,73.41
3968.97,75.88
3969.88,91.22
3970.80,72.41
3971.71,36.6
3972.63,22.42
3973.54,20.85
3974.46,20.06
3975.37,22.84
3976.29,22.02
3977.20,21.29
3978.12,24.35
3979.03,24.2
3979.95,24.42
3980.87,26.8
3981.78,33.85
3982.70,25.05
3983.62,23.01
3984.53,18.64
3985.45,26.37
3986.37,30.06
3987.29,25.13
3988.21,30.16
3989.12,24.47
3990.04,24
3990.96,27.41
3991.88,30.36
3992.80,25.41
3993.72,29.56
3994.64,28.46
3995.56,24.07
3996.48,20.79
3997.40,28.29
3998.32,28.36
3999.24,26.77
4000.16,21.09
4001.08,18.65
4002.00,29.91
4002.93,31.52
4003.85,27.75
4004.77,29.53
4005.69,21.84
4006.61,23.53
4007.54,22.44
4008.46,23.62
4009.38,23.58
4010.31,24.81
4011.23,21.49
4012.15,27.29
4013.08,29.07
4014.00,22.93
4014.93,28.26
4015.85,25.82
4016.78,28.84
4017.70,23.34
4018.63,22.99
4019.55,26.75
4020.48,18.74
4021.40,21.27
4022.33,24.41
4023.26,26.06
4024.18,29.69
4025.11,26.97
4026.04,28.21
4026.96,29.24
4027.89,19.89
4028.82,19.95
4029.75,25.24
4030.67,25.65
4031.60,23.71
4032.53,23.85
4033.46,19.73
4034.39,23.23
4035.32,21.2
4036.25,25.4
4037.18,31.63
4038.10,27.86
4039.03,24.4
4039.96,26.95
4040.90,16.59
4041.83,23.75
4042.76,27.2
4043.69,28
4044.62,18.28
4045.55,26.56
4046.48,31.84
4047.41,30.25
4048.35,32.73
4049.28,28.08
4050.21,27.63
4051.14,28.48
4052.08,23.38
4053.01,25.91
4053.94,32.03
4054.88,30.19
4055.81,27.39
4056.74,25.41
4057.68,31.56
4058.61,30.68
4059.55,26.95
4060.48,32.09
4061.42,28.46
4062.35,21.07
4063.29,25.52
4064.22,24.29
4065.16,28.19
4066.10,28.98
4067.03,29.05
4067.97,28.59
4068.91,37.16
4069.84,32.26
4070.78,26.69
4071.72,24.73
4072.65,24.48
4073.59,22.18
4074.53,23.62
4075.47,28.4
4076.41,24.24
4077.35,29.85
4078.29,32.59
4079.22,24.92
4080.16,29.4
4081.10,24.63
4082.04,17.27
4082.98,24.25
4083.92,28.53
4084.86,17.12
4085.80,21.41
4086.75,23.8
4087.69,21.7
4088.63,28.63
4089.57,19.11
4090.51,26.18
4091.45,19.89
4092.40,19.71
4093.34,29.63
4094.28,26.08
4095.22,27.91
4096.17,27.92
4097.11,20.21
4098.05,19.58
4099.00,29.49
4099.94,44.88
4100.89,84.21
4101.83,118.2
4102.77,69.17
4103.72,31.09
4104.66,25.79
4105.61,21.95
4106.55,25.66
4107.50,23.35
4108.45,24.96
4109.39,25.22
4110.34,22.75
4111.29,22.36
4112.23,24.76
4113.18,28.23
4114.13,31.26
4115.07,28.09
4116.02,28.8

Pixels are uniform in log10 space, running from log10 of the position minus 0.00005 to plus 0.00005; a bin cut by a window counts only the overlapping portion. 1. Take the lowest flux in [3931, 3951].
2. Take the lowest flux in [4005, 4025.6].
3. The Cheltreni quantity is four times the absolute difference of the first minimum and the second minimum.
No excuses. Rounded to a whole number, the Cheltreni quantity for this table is 13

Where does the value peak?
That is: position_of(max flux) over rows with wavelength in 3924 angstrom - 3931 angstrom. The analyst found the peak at 3924.44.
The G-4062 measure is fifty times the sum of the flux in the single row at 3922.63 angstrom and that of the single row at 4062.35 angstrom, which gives 2379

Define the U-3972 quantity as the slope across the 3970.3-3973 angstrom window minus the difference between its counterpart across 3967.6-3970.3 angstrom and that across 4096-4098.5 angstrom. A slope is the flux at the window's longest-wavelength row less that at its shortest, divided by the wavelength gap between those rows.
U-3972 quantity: -41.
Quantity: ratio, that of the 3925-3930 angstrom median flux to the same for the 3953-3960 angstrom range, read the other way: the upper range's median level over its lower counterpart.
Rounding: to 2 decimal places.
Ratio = 0.88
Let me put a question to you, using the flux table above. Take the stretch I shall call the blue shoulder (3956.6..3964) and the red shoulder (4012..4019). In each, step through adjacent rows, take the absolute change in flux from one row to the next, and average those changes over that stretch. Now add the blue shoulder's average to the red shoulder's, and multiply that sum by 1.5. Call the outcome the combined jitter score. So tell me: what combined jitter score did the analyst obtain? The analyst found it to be 17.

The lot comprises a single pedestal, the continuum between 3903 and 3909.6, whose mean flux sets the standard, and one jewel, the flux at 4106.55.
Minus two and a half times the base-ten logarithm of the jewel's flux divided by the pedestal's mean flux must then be 0.12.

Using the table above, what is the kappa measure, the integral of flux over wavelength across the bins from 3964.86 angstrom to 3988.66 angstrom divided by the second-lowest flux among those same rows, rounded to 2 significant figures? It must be 43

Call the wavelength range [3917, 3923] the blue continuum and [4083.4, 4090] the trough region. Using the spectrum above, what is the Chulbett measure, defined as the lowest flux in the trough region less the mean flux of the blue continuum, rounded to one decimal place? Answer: -9.9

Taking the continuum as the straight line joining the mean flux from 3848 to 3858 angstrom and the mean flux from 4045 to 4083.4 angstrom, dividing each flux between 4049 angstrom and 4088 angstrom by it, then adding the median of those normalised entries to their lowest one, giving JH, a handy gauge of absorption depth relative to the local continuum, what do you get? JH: 1.61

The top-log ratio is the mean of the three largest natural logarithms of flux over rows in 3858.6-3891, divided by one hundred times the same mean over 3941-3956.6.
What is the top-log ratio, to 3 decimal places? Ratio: 0.014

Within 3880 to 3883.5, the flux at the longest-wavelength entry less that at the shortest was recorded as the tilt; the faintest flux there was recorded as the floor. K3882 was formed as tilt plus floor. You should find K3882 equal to 15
